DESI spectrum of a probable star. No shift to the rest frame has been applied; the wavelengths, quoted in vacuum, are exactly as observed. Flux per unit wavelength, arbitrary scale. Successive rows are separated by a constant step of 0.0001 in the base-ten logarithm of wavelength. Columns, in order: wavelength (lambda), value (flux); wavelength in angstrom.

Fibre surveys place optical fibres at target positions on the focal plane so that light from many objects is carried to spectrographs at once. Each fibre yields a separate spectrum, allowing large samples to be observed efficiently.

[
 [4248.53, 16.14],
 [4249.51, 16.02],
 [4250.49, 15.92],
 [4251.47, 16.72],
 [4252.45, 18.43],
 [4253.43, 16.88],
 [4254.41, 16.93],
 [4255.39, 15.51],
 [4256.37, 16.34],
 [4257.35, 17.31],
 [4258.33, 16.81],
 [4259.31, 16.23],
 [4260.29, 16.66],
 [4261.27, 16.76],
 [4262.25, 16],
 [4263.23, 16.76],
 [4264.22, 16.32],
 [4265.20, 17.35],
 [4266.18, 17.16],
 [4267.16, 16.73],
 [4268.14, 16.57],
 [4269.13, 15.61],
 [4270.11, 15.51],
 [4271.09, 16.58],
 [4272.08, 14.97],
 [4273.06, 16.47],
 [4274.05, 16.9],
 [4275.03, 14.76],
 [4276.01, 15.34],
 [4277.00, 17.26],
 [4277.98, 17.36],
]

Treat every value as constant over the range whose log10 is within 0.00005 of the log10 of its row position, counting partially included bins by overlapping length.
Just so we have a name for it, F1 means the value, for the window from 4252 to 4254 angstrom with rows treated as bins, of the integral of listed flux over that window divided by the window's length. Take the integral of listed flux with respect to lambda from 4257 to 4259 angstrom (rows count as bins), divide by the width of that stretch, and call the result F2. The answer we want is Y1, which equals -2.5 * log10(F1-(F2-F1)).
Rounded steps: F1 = 17.6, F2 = 17.0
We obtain -3.15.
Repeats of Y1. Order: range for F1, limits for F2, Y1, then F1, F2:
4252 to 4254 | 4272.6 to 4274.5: -3.17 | 17.6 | 16.6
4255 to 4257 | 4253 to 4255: -2.96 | 16.0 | 16.8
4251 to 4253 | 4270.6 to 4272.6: -3.21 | 17.5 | 15.8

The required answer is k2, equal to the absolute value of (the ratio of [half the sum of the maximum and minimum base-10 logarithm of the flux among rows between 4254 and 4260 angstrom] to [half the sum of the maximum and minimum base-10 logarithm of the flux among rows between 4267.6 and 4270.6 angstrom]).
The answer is 1.01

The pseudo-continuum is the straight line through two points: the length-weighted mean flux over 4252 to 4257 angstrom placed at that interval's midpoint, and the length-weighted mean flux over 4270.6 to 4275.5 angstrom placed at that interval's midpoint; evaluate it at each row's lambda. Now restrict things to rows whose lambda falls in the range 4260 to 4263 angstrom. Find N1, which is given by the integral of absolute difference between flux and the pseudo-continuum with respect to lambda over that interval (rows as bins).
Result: 0.9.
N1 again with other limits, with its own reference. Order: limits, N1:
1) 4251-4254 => 1.7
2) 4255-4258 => 2.1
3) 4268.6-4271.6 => 1.6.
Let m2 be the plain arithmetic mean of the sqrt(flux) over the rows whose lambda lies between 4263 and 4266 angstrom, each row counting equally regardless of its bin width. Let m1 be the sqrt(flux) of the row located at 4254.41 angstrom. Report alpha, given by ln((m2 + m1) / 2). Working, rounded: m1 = 4.11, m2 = 4.100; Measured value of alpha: 1.41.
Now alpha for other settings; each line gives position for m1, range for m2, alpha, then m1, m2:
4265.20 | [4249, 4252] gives 1.41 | 4.17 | 4.027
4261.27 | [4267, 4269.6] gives 1.40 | 4.09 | 4.037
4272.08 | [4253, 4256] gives 1.38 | 3.87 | 4.054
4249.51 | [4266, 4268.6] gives 1.40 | 4.00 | 4.101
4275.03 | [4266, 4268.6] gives 1.38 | 3.84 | 4.101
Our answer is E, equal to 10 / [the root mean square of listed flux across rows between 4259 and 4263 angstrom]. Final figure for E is 0.609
